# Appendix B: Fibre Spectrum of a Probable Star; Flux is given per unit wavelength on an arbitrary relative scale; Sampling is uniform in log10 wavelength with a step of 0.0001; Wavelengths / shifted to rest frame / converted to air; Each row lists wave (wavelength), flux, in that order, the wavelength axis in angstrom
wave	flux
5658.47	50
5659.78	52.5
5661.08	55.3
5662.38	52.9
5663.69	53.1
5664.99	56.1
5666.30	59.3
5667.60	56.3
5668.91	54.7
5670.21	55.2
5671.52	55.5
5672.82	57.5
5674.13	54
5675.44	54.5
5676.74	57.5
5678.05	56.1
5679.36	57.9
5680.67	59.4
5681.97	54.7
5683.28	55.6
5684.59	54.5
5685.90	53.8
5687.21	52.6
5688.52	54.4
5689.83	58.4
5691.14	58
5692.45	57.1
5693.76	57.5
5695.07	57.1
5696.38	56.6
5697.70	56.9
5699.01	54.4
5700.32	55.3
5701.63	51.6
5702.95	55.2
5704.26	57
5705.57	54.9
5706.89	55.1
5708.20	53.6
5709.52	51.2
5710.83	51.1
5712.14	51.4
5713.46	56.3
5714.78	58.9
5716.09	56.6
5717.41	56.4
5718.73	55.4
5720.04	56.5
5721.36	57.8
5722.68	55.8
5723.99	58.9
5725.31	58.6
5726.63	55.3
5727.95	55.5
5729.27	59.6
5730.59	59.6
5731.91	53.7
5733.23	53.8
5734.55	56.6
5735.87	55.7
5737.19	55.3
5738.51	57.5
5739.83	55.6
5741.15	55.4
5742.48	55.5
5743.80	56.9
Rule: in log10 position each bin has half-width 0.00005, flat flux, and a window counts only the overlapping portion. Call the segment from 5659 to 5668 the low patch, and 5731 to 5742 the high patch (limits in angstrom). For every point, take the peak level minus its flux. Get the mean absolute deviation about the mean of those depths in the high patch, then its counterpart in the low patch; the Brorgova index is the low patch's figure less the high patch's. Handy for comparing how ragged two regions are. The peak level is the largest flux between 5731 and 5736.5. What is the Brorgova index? 1.02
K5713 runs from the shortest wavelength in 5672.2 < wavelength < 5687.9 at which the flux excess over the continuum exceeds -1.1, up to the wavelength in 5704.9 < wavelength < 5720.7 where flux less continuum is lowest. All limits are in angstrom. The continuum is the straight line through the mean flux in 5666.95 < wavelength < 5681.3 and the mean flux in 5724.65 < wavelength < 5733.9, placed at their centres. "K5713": 38.0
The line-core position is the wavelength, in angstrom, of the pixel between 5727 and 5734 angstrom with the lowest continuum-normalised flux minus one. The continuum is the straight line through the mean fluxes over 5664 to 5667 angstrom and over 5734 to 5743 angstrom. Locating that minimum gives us 5731.91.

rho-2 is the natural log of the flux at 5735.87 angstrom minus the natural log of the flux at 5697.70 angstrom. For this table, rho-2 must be -0.02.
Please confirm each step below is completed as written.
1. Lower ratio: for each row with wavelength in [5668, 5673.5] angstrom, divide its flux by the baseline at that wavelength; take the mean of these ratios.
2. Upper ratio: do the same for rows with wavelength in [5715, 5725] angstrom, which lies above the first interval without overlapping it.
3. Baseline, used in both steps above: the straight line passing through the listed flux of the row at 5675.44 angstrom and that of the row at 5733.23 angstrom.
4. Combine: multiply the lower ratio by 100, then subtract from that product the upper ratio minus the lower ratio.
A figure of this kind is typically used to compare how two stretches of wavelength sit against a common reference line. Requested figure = 102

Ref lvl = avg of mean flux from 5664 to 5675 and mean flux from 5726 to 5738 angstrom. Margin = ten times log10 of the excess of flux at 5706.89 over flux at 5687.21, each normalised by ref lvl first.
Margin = -14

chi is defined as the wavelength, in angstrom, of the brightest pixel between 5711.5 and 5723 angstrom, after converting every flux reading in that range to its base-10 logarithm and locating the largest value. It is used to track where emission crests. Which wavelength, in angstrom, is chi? 5714.78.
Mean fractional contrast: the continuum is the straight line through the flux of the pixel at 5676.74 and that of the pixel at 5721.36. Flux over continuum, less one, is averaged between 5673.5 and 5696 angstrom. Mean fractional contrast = -0.026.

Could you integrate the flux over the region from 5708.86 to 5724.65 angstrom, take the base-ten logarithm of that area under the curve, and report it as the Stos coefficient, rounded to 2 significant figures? 2.9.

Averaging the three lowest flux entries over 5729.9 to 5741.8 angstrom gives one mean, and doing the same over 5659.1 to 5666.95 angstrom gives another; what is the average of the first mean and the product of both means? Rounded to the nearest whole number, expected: 1461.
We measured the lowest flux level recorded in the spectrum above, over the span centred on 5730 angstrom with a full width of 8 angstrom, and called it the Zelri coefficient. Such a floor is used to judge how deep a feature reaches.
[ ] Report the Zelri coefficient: 53.7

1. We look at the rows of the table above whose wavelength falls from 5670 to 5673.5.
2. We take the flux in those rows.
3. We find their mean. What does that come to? 56.1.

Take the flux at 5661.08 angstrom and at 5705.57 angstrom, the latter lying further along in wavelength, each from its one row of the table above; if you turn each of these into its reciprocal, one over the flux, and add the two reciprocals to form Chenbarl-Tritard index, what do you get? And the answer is 0.0363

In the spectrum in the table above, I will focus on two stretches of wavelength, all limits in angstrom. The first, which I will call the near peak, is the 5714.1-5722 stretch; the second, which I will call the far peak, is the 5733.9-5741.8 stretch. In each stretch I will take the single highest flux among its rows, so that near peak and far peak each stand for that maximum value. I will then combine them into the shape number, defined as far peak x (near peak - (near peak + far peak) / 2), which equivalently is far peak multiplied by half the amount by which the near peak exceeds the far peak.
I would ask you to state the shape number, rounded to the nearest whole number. 40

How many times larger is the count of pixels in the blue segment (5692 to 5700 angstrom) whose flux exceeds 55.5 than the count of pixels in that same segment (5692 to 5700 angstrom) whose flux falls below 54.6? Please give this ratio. 5.00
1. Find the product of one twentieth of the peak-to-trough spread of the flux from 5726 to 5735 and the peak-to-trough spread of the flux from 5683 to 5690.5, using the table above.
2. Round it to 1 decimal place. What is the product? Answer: 1.7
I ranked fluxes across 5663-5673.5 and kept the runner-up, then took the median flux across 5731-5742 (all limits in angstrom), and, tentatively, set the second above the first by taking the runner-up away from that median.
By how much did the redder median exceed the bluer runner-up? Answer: -2.0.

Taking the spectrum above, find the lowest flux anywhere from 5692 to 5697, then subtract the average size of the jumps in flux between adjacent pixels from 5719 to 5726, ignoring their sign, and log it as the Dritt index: 54.9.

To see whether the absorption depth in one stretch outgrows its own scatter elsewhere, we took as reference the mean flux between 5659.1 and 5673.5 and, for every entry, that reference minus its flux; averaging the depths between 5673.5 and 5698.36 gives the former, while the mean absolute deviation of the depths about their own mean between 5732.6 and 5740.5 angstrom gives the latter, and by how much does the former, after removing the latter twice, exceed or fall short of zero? -2.6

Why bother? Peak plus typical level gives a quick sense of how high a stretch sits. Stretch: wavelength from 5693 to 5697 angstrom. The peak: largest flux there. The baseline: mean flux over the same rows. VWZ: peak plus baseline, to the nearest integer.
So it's 115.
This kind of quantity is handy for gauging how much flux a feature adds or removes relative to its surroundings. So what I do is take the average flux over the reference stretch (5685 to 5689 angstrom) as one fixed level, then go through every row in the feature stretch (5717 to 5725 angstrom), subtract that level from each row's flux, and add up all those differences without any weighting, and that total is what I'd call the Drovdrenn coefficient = 19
